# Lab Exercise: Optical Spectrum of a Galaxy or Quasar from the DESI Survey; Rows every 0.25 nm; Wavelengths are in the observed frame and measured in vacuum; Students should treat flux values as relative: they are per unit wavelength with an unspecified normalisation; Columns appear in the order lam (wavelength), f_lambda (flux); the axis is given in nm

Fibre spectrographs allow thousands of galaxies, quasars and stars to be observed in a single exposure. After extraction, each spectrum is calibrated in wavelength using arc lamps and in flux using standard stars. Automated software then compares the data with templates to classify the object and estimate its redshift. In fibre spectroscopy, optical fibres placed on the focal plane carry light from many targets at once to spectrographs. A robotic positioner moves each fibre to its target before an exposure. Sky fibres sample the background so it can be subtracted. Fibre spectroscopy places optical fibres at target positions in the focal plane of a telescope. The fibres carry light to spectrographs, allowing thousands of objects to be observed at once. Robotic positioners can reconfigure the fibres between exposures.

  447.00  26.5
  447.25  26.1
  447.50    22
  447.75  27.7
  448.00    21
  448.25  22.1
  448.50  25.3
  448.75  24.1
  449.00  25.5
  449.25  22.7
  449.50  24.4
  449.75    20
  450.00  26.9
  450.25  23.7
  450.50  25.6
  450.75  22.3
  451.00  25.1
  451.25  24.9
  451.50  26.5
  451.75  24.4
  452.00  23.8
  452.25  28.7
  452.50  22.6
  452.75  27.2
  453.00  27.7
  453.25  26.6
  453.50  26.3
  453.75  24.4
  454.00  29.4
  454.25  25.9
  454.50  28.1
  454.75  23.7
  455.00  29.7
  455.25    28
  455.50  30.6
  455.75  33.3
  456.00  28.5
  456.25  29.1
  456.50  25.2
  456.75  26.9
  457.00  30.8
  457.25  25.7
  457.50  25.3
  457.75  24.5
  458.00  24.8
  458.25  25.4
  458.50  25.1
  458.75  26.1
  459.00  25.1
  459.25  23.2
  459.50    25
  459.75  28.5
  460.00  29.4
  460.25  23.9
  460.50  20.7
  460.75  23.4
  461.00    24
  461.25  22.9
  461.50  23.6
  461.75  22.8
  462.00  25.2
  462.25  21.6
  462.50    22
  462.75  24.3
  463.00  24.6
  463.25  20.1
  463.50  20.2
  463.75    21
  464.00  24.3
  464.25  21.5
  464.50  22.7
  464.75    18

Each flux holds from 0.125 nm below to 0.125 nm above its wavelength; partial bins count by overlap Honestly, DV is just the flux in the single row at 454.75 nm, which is 23.7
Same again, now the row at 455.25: 28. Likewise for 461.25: 22.9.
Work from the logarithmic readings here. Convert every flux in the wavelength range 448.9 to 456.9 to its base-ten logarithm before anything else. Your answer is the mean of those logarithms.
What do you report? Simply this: 1.416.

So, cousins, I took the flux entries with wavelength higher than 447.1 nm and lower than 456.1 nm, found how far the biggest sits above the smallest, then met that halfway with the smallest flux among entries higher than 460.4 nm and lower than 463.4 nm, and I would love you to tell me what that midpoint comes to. 16.7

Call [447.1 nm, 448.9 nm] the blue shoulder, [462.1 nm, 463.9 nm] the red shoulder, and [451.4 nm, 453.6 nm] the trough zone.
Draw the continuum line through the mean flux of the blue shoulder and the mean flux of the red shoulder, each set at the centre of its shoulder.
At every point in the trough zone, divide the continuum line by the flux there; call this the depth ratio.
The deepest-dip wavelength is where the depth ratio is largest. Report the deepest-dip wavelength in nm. 452.50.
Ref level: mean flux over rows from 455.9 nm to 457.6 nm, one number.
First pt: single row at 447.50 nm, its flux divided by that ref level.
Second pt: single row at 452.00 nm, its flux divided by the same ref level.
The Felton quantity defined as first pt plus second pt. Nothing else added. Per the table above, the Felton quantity 1.67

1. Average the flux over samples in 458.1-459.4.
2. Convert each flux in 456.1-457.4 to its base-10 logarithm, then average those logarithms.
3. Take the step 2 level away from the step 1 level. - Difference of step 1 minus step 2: 23.5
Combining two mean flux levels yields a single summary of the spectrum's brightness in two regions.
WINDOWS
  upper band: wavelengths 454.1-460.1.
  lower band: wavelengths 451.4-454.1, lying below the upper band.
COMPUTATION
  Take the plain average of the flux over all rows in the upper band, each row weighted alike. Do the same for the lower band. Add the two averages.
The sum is 53.1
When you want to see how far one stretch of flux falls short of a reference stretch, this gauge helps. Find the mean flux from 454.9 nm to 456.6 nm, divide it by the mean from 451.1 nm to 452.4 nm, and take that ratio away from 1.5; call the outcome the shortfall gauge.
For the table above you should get 0.36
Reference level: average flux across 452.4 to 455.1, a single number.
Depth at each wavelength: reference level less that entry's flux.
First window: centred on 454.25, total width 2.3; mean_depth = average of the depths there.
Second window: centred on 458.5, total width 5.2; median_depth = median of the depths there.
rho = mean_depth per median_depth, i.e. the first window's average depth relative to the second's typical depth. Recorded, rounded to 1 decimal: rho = -0.3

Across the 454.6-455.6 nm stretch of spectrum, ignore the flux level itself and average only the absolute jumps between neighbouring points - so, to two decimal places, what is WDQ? 3.43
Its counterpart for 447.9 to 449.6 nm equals 1.90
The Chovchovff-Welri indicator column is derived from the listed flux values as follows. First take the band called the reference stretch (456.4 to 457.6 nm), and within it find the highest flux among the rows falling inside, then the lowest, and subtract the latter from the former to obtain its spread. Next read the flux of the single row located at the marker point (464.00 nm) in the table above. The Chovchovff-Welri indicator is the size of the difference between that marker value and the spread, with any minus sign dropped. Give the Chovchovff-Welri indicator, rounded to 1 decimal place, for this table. 18.7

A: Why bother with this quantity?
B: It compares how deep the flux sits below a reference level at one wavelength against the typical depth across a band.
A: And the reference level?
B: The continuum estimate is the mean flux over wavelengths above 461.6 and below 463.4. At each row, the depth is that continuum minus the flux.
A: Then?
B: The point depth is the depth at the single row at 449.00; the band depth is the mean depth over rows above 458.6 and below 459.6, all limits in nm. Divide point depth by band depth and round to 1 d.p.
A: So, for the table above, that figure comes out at 1.3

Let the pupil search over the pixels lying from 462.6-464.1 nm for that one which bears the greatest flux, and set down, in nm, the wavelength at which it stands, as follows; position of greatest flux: 463.00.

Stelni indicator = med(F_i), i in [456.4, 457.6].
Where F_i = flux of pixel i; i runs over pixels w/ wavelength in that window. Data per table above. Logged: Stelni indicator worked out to 25.7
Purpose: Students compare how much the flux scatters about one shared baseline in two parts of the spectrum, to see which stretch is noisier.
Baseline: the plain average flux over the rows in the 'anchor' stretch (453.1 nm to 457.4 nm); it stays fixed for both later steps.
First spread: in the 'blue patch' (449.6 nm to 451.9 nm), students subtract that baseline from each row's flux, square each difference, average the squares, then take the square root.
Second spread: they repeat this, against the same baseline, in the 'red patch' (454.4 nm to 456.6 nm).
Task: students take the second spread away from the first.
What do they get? 1.2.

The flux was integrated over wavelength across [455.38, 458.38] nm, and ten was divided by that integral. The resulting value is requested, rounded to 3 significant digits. 0.121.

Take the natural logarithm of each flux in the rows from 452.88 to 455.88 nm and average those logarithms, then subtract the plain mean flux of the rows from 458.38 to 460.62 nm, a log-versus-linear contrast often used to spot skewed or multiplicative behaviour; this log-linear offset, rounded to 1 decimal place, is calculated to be -21.9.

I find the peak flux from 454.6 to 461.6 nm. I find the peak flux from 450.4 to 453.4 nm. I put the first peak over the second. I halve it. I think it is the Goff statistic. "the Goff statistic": 0.580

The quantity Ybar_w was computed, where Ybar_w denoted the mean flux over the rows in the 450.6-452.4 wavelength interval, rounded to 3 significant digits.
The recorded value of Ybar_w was 25.1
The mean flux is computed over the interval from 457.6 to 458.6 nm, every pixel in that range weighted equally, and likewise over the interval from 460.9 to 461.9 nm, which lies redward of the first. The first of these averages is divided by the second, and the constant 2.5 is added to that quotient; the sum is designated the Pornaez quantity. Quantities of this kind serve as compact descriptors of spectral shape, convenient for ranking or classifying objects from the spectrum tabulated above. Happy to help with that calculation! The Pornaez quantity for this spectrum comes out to 3.57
